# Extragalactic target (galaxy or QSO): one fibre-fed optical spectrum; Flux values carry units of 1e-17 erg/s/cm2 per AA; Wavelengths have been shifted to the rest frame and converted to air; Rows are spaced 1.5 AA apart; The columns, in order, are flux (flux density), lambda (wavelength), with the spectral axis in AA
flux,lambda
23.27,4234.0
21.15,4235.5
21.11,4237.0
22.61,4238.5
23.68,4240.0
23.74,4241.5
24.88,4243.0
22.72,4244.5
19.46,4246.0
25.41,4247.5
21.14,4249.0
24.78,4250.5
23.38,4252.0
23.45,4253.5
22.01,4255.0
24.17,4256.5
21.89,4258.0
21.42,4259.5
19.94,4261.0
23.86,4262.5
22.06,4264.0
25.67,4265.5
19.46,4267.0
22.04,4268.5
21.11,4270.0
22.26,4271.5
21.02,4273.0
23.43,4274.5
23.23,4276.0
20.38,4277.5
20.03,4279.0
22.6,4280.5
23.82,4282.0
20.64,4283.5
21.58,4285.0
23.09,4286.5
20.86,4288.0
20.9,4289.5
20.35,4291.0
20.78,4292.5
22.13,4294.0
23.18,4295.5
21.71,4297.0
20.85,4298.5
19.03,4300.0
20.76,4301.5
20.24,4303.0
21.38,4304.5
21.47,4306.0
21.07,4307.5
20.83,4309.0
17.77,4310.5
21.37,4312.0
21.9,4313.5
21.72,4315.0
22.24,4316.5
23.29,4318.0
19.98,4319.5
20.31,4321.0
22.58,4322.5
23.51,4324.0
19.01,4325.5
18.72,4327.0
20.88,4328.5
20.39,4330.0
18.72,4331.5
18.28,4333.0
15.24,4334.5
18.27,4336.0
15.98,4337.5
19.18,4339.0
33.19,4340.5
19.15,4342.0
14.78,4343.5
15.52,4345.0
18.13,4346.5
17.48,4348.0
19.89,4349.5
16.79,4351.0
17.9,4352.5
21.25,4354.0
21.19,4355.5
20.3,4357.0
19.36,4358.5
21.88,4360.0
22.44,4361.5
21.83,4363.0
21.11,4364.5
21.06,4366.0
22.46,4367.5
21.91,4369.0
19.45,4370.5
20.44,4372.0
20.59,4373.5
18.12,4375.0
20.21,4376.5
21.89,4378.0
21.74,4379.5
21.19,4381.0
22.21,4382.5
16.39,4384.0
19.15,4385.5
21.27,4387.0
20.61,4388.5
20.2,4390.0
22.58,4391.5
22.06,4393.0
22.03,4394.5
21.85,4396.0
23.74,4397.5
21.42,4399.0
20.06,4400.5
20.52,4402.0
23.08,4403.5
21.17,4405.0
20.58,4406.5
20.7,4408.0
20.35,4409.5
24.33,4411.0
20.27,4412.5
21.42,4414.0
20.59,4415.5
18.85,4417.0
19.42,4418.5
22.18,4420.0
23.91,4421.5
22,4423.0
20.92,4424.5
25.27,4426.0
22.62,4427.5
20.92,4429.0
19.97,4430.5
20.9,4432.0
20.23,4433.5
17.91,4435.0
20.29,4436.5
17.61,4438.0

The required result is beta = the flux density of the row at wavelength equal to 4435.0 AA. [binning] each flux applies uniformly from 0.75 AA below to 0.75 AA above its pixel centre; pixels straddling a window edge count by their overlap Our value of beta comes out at 17.91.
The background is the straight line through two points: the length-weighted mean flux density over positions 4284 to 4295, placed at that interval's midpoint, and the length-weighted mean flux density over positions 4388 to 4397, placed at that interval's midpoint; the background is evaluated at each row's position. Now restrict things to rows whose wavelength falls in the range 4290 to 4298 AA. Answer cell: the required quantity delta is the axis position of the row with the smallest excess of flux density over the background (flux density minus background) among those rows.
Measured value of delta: 4291.0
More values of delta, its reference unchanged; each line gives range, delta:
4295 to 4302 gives 4300.0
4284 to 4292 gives 4291.0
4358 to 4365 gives 4358.5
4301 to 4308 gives 4303.0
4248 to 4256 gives 4249.0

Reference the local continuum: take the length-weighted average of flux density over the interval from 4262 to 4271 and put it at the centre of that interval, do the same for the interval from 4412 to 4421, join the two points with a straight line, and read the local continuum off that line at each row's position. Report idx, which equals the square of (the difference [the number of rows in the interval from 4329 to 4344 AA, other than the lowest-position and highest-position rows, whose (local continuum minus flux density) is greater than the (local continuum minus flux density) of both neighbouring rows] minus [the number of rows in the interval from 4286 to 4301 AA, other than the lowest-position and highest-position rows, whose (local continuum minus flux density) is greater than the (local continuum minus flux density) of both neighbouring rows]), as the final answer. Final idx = 0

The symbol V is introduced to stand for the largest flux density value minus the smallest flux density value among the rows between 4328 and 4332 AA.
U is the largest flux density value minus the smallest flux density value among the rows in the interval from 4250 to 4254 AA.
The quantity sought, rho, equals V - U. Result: 1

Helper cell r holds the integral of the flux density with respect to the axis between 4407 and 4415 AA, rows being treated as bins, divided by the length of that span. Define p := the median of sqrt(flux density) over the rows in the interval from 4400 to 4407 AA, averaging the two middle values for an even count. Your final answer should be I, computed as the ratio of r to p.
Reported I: 4.7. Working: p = 4.54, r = 21.4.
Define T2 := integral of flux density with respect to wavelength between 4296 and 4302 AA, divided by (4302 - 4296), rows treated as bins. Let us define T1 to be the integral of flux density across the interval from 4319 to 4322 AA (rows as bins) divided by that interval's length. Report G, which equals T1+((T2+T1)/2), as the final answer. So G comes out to 41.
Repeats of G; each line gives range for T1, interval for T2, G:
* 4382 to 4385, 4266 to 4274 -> 39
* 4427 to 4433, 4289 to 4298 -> 42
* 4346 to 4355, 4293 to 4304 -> 39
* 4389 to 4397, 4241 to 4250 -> 44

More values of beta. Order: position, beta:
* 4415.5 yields 20.59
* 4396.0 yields 21.85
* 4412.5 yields 20.27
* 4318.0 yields 23.29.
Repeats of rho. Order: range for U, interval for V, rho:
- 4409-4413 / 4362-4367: -3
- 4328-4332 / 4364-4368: -1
